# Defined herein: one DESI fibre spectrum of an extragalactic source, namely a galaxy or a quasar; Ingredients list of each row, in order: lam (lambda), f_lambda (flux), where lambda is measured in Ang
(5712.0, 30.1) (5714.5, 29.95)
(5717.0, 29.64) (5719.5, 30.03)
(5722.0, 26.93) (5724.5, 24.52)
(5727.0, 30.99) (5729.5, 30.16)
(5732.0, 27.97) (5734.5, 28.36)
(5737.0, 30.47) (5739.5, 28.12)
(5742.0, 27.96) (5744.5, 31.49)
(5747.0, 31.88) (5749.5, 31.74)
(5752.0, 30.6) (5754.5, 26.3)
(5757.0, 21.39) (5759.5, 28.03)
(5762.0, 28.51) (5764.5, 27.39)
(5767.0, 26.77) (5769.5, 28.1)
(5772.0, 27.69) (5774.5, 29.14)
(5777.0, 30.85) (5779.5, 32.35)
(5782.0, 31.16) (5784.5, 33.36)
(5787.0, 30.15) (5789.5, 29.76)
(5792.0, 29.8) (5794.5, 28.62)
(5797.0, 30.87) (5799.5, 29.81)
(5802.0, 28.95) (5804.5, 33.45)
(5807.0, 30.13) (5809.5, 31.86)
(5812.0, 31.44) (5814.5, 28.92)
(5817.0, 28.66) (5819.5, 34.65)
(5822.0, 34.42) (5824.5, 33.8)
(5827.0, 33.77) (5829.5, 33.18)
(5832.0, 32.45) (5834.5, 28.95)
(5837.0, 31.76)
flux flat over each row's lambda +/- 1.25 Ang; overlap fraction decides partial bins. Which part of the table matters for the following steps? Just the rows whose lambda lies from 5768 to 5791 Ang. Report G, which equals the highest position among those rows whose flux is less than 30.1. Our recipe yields 5789.5 Ang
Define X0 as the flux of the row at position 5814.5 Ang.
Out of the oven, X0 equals 28.92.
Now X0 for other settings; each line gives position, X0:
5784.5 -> 33.36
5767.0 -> 26.77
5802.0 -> 28.95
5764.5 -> 27.39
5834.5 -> 28.95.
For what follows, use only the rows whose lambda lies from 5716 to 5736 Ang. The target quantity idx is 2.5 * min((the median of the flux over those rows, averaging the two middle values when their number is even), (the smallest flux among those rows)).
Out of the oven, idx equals 61.3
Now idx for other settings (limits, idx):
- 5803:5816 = 72.3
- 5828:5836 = 72.4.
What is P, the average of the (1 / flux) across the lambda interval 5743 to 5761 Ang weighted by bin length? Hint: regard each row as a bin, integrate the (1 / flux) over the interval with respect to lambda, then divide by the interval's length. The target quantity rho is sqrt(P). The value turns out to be 0.188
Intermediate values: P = 0.0354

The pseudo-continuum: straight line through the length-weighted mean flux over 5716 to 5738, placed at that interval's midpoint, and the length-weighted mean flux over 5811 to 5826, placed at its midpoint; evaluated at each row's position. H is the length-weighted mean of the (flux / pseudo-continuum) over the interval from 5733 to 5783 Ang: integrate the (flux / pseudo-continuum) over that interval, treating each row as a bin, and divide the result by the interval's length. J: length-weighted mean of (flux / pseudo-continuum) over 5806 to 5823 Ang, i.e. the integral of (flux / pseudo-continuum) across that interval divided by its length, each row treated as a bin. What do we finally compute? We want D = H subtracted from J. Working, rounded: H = 0.97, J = 0.985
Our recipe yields 0.02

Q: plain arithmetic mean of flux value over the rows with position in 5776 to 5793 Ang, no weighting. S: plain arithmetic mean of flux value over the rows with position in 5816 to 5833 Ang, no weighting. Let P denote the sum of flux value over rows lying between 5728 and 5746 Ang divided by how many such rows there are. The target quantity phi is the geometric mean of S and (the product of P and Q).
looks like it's 173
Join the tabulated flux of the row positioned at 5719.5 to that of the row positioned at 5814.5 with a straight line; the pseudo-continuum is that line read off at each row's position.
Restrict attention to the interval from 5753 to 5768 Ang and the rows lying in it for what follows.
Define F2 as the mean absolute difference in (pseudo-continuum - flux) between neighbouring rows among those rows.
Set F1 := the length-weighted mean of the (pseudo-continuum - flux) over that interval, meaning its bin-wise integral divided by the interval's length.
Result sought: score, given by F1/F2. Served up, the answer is 1.1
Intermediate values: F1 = 3.1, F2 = 2.7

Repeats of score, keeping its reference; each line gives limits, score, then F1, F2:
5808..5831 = -2.6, -3.4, 1.3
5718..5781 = 0.5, 1.0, 2.1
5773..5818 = -0.8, -1.4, 1.7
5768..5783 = -0.3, -0.4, 1.3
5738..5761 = 0.4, 1.0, 2.6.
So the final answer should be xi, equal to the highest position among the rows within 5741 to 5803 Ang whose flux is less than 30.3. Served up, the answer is 5802.0 Ang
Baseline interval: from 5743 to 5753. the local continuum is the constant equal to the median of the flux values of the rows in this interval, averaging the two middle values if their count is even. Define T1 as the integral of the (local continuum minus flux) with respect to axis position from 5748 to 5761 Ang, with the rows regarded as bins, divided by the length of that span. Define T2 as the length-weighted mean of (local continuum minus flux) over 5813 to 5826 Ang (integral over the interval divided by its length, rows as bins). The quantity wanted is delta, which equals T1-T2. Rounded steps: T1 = 3.9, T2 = -0.5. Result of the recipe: 4.4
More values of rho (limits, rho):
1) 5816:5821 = 0.178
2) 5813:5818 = 0.186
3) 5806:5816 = 0.181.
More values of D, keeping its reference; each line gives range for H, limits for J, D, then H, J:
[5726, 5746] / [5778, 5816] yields -0.03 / 1.01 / 0.982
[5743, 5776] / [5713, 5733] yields 0.06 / 0.95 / 1.007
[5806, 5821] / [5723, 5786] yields 0.00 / 0.97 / 0.976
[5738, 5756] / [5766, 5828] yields -0.02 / 1.01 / 0.983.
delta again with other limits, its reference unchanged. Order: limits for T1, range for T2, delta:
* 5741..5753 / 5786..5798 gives -1.0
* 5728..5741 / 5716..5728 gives -0.7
